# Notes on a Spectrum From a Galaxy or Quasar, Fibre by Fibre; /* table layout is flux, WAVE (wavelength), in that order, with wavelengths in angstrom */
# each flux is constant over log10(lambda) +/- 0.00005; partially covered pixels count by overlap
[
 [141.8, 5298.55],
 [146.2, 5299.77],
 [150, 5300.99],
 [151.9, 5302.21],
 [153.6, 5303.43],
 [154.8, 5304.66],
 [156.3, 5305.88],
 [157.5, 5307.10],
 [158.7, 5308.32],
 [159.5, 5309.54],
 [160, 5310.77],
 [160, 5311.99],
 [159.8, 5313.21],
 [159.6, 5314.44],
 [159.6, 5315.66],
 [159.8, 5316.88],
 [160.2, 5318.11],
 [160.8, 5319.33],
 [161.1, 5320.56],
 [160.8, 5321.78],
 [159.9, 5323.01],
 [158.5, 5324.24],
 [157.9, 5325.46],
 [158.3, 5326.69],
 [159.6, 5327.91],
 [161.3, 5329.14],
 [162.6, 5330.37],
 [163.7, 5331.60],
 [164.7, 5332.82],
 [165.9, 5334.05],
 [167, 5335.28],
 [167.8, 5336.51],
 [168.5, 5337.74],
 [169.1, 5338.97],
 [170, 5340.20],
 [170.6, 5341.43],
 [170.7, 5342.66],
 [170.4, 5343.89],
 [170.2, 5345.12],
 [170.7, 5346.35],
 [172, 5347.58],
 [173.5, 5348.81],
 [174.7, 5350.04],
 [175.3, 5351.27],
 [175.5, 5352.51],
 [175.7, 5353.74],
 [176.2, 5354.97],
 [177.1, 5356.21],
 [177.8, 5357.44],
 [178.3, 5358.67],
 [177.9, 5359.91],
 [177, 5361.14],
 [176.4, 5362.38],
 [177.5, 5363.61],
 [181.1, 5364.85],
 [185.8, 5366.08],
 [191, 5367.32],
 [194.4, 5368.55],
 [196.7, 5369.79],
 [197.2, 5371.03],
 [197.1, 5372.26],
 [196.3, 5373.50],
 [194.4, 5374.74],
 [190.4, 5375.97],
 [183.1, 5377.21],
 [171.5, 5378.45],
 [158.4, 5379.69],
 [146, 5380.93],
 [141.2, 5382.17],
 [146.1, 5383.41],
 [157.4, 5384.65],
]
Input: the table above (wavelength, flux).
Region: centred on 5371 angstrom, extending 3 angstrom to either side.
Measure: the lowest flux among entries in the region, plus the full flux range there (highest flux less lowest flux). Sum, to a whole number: 197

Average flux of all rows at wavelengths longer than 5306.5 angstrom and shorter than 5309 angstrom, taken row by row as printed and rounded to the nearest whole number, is 158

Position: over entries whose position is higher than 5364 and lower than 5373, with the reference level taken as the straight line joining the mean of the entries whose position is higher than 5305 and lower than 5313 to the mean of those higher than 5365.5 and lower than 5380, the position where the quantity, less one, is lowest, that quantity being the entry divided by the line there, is 5364.85 angstrom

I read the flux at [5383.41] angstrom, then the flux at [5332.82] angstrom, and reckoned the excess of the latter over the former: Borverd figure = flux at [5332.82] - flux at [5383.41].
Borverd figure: 19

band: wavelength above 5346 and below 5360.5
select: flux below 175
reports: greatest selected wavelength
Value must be 5350.04 angstrom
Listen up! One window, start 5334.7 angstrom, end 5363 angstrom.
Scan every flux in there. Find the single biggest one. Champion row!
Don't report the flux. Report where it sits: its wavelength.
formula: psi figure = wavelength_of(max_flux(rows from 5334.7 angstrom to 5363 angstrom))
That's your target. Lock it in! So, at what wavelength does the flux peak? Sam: 5358.67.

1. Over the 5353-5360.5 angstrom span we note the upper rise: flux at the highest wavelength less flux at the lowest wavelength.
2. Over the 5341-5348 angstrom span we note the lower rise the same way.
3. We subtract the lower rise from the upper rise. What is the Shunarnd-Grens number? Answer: 1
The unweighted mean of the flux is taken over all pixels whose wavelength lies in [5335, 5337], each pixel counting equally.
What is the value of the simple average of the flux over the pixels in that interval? 167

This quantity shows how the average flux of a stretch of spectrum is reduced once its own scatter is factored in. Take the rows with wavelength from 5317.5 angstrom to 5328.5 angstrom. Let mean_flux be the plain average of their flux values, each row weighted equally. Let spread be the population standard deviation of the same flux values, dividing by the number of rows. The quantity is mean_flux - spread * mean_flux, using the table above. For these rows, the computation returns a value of -19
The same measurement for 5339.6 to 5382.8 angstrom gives -2069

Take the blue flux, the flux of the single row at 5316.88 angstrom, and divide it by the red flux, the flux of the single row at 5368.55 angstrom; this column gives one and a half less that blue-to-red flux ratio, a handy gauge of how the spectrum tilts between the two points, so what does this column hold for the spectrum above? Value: 0.68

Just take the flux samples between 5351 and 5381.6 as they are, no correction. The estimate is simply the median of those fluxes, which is 178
